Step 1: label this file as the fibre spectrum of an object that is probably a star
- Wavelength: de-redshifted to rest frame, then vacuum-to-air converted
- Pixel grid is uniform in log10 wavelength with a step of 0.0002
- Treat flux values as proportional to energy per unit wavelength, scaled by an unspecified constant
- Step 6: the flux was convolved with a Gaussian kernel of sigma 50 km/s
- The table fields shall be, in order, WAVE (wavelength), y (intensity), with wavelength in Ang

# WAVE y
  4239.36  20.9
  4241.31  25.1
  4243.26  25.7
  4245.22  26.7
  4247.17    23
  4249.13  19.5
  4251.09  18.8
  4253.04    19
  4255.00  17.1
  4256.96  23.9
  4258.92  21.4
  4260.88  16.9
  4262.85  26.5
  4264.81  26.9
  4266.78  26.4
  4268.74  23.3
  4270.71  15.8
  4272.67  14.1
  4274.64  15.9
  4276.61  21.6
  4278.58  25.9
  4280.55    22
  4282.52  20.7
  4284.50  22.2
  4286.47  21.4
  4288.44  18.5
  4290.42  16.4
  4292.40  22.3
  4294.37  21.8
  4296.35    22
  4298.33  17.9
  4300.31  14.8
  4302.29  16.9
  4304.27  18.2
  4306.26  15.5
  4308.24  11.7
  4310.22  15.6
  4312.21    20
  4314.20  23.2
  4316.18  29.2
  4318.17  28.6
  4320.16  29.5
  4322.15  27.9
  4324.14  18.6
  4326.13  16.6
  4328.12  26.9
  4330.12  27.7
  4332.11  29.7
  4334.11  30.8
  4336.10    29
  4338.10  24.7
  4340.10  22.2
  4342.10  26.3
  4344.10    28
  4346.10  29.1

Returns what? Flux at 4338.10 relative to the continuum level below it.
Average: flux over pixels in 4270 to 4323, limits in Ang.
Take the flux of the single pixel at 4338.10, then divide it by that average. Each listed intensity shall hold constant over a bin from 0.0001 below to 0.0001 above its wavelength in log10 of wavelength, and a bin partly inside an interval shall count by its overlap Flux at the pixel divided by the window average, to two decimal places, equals 1.21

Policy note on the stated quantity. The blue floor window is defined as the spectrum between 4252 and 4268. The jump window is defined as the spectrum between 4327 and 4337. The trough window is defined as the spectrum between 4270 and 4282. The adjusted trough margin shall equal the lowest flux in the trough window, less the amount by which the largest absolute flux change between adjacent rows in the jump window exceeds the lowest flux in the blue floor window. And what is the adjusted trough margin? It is 29.0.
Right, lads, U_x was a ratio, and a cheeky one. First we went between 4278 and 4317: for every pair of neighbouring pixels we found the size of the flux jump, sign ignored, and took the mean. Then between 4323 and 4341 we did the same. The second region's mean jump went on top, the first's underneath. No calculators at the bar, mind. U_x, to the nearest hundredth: 1.10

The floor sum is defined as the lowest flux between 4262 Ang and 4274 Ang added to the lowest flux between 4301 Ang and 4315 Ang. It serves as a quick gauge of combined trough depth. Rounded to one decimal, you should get 25.8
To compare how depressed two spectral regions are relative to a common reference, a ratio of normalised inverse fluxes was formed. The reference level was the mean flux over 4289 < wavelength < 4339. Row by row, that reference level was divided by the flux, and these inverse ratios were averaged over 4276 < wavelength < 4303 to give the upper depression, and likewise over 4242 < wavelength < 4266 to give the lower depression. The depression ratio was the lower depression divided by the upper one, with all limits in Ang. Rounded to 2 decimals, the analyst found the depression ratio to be 0.92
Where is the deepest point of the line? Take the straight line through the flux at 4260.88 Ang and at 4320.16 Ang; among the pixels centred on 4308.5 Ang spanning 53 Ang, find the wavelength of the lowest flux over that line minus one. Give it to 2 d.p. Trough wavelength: 4308.24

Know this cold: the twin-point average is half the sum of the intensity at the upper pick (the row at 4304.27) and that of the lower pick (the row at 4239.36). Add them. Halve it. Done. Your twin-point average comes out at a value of 20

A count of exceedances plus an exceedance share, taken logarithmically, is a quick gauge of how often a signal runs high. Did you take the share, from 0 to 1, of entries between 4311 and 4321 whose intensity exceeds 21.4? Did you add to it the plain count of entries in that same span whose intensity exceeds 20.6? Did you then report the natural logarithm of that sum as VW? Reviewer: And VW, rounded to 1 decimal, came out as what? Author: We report 1.6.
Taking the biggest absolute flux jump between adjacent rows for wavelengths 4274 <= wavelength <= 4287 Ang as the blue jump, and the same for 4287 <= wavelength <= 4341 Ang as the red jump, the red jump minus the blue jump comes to 5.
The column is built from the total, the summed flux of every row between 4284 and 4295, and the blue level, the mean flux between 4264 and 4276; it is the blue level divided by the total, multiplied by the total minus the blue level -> 17.0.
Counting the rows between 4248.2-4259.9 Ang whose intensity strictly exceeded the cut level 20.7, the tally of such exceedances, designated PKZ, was 2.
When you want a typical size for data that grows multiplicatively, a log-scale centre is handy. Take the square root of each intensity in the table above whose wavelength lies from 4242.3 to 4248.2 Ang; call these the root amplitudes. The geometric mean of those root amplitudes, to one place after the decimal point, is 5.0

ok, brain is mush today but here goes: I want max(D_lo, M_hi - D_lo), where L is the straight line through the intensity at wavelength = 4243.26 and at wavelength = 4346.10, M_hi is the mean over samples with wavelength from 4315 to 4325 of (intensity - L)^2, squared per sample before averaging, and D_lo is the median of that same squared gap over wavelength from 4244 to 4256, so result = 45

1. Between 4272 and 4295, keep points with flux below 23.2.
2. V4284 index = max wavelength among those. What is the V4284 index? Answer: 4294.37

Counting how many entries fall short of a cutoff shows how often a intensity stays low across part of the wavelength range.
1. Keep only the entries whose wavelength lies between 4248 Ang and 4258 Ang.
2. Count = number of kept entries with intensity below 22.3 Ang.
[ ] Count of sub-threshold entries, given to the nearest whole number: 4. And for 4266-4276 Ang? 3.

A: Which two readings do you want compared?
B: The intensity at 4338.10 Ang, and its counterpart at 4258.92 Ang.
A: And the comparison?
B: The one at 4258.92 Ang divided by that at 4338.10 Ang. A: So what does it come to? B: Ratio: 0.87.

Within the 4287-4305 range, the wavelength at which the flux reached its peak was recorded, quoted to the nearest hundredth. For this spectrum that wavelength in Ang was 4292.40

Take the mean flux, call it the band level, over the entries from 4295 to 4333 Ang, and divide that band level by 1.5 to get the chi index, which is 14.4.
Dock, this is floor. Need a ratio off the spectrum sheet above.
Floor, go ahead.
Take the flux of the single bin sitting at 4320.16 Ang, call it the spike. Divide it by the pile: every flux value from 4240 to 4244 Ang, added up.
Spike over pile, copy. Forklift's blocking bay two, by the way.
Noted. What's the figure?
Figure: 0.58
